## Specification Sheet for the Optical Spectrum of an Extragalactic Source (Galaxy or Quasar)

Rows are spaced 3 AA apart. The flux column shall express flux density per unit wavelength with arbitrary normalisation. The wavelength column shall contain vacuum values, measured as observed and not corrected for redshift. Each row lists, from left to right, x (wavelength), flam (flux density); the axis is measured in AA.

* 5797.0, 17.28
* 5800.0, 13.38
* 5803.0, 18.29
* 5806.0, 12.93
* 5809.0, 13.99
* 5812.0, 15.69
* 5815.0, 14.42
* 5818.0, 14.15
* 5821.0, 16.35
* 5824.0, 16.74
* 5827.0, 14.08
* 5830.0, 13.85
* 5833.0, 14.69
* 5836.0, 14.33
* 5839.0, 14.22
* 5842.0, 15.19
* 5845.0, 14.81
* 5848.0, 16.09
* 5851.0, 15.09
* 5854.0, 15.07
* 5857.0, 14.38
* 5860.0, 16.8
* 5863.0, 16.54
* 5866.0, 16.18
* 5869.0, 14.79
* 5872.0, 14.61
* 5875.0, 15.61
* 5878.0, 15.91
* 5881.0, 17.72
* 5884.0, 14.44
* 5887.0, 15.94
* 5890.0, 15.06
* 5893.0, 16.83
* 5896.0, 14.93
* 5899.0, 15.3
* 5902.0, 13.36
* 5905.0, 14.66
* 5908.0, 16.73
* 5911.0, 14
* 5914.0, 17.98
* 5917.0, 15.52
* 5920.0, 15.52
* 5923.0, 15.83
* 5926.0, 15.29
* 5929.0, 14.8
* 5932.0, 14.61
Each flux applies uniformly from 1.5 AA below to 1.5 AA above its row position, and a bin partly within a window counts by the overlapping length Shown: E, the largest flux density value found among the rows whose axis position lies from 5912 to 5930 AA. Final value 17.98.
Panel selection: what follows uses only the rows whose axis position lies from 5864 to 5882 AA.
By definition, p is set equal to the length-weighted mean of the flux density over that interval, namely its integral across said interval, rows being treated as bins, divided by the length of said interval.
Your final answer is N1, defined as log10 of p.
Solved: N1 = 1.20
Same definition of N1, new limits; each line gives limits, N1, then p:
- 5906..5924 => 1.20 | 15.9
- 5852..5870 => 1.19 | 15.6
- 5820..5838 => 1.17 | 14.9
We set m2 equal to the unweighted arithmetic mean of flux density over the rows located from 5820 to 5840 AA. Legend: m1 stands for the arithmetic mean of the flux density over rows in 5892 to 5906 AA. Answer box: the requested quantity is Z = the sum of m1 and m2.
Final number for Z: 29.9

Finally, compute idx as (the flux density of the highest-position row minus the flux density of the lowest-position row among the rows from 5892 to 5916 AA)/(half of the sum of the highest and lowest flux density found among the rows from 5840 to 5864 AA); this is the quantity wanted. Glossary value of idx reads 0.074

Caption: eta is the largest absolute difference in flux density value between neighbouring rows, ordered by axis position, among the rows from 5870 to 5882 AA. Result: 1.8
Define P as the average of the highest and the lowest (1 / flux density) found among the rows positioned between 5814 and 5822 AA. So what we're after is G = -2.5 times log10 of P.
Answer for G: 2.95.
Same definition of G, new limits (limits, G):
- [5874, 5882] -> 3.05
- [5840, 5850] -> 2.97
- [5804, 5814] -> 2.88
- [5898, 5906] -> 2.89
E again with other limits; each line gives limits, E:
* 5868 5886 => 17.72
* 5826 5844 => 15.19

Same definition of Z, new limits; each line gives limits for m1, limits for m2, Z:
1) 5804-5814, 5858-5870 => 30.3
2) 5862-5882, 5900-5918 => 31.3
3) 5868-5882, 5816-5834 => 30.7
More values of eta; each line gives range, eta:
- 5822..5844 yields 2.7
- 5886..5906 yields 1.9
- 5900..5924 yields 4.0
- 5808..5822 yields 2.2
